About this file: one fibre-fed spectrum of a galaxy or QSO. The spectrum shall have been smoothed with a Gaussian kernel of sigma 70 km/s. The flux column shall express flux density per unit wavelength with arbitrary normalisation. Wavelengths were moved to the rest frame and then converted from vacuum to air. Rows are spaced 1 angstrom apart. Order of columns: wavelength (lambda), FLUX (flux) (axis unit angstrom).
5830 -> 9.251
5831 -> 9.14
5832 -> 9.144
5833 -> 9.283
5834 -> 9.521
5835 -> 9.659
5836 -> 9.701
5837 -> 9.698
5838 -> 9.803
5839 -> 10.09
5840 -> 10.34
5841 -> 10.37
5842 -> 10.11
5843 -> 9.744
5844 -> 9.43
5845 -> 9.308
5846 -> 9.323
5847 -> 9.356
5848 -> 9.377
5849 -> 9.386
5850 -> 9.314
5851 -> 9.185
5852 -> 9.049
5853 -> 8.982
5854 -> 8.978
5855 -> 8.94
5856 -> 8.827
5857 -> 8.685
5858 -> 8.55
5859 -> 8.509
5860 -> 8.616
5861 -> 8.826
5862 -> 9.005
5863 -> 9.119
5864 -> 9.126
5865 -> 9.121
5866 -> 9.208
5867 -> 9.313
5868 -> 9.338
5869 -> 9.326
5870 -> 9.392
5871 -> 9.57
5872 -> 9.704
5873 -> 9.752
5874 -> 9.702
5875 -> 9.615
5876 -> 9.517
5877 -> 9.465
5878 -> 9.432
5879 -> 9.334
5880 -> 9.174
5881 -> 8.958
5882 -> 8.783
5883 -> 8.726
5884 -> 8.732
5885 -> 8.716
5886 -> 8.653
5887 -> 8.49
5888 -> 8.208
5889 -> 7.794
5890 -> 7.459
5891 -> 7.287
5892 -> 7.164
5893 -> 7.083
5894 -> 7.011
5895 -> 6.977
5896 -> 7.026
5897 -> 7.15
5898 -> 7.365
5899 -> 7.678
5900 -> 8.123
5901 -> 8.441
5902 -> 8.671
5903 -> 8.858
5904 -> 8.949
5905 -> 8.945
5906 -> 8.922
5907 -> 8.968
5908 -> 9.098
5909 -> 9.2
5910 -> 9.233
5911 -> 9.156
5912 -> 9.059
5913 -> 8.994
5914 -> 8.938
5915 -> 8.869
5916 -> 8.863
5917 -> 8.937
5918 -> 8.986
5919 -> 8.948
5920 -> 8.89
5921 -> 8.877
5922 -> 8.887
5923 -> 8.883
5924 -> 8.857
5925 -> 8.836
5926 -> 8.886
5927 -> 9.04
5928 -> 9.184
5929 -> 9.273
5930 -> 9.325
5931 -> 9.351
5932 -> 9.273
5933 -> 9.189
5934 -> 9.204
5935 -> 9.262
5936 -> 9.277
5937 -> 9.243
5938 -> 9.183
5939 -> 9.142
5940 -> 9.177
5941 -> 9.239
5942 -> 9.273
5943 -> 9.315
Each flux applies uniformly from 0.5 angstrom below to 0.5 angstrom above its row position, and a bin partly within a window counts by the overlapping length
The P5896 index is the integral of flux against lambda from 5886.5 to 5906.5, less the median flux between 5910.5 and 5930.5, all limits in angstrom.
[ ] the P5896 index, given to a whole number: 149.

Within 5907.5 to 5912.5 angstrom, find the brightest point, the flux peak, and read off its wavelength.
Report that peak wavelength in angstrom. 5910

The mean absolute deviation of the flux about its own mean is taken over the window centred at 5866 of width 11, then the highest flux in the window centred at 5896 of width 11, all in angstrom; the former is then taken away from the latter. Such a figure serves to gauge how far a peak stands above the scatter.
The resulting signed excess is 8.28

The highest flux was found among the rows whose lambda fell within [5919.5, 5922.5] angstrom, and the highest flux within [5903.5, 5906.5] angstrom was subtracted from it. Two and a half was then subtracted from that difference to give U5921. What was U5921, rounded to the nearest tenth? -2.6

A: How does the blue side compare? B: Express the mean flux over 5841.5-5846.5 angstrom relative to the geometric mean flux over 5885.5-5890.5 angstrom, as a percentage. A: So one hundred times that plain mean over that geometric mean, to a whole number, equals 118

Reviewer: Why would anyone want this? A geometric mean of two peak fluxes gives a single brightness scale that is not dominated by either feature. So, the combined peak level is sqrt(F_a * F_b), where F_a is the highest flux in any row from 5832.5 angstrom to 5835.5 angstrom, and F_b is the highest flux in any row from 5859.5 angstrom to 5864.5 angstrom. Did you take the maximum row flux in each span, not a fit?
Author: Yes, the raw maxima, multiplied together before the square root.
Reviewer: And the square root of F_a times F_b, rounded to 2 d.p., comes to 9.39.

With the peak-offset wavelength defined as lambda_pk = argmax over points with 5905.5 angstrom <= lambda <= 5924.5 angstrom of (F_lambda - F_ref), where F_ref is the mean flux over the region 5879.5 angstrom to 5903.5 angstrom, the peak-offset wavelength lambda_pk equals 5910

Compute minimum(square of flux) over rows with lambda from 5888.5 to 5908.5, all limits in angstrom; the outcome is 48.7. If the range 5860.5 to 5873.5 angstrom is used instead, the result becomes 77.9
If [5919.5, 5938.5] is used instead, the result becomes 78.1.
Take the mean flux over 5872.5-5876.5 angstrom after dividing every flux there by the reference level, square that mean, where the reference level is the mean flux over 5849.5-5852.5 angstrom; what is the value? 1.10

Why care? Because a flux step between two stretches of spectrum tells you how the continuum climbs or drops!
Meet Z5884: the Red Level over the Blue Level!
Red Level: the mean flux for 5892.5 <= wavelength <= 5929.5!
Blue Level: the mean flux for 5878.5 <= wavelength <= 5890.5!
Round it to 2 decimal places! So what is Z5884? 1.00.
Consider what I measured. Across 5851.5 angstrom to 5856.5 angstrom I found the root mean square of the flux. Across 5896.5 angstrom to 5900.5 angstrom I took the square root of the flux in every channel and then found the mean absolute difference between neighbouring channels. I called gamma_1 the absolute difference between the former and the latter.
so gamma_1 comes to 8.90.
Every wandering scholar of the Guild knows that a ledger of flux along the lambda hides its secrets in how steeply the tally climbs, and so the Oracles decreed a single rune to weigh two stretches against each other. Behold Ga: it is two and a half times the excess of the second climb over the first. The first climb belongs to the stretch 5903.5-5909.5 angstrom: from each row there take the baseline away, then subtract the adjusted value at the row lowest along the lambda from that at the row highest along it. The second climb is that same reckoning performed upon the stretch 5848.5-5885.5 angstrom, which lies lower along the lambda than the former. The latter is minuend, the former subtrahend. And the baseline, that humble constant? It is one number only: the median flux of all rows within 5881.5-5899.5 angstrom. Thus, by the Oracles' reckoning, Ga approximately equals -2.3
